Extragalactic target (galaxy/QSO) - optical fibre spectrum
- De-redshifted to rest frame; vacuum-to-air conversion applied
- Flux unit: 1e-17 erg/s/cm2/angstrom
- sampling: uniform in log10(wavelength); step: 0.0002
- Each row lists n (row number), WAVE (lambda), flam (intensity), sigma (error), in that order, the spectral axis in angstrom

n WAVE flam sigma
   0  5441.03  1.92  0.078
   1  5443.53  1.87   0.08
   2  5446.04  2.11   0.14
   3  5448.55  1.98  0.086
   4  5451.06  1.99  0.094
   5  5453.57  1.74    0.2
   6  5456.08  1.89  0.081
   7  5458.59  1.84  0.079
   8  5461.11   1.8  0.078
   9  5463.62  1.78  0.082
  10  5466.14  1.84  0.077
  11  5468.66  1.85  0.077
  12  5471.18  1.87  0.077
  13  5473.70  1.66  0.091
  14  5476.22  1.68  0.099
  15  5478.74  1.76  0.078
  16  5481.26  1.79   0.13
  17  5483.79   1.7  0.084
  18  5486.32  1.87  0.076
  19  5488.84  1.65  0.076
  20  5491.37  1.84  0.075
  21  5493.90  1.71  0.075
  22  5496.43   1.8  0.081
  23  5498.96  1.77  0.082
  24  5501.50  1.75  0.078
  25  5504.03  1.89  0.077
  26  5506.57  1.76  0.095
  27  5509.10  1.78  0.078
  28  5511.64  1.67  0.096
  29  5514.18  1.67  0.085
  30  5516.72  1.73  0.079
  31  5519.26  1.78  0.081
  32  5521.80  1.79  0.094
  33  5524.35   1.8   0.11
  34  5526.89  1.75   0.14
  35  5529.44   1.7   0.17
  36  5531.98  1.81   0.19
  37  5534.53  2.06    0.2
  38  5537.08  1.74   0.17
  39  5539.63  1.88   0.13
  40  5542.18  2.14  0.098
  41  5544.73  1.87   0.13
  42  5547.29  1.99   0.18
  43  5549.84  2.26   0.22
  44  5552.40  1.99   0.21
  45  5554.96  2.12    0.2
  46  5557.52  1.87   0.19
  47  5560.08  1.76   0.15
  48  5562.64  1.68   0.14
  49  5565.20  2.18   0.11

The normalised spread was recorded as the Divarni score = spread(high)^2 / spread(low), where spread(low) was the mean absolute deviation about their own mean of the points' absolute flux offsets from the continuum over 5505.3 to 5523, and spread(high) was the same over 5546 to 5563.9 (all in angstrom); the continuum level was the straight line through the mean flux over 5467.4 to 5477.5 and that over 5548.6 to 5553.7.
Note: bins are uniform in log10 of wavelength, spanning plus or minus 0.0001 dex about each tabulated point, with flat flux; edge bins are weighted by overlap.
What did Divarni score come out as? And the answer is 0.47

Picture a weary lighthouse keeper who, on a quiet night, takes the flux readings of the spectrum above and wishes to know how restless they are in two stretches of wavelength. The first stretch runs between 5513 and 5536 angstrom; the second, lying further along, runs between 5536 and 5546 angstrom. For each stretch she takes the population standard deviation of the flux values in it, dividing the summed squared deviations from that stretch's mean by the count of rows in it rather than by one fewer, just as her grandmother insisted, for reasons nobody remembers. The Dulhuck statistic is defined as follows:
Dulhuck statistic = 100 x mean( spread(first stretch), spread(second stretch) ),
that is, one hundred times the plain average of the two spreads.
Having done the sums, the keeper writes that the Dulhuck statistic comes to 13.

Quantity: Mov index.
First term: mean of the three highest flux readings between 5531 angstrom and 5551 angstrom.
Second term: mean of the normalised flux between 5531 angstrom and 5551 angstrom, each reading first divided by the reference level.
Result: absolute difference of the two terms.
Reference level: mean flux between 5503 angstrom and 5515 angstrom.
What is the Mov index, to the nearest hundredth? 1.03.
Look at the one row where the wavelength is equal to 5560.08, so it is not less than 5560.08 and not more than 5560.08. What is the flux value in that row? 1.76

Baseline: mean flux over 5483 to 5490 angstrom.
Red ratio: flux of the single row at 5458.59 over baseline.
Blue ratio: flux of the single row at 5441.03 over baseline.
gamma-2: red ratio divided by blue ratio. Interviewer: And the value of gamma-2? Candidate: 0.96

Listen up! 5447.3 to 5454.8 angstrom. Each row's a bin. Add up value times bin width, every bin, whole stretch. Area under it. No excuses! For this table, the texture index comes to 14.3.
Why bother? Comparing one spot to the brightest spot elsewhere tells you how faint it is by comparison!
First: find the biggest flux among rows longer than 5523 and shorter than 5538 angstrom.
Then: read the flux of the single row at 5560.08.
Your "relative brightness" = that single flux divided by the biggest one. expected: 0.85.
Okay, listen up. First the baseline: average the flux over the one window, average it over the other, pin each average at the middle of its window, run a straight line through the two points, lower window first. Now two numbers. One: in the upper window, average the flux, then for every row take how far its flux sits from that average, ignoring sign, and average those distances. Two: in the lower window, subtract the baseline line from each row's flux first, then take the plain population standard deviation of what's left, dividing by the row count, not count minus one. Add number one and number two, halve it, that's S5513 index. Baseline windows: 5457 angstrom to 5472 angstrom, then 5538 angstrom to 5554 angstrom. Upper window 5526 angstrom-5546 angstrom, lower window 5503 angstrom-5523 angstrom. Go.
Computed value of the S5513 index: 0.10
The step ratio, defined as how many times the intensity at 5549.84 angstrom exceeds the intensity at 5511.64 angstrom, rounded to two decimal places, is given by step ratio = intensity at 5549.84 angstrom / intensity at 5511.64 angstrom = 1.35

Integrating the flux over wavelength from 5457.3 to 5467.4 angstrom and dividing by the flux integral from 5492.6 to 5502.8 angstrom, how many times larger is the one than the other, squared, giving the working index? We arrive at 1.05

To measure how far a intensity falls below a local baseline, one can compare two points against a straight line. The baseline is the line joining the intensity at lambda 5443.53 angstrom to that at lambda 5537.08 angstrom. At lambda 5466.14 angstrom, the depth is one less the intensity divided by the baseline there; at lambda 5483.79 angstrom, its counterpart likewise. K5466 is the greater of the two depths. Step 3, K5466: 0.06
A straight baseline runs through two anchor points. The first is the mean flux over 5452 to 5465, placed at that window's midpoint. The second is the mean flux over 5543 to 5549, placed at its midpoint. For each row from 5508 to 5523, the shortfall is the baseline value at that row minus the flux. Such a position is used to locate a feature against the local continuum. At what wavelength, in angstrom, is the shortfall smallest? 5509.10 angstrom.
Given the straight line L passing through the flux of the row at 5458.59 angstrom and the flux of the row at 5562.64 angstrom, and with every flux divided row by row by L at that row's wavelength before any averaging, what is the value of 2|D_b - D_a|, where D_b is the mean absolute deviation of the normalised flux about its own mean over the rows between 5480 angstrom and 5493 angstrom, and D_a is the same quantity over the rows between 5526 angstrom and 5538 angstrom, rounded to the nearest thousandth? 0.032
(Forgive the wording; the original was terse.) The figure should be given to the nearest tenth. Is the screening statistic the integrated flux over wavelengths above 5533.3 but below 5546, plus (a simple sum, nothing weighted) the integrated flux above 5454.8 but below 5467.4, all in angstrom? 47.7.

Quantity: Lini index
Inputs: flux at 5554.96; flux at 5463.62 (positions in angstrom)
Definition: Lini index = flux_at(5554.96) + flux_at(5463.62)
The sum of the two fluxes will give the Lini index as 3.9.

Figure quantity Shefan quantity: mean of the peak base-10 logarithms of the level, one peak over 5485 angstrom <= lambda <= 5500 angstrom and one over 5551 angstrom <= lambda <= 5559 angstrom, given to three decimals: 0.299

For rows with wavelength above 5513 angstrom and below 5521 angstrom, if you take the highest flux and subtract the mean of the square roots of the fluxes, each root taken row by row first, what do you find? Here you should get 0.5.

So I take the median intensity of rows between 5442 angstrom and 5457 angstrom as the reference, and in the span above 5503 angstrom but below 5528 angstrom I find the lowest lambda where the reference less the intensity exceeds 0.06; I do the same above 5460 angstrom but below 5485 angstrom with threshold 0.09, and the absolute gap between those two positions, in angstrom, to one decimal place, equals 45.5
